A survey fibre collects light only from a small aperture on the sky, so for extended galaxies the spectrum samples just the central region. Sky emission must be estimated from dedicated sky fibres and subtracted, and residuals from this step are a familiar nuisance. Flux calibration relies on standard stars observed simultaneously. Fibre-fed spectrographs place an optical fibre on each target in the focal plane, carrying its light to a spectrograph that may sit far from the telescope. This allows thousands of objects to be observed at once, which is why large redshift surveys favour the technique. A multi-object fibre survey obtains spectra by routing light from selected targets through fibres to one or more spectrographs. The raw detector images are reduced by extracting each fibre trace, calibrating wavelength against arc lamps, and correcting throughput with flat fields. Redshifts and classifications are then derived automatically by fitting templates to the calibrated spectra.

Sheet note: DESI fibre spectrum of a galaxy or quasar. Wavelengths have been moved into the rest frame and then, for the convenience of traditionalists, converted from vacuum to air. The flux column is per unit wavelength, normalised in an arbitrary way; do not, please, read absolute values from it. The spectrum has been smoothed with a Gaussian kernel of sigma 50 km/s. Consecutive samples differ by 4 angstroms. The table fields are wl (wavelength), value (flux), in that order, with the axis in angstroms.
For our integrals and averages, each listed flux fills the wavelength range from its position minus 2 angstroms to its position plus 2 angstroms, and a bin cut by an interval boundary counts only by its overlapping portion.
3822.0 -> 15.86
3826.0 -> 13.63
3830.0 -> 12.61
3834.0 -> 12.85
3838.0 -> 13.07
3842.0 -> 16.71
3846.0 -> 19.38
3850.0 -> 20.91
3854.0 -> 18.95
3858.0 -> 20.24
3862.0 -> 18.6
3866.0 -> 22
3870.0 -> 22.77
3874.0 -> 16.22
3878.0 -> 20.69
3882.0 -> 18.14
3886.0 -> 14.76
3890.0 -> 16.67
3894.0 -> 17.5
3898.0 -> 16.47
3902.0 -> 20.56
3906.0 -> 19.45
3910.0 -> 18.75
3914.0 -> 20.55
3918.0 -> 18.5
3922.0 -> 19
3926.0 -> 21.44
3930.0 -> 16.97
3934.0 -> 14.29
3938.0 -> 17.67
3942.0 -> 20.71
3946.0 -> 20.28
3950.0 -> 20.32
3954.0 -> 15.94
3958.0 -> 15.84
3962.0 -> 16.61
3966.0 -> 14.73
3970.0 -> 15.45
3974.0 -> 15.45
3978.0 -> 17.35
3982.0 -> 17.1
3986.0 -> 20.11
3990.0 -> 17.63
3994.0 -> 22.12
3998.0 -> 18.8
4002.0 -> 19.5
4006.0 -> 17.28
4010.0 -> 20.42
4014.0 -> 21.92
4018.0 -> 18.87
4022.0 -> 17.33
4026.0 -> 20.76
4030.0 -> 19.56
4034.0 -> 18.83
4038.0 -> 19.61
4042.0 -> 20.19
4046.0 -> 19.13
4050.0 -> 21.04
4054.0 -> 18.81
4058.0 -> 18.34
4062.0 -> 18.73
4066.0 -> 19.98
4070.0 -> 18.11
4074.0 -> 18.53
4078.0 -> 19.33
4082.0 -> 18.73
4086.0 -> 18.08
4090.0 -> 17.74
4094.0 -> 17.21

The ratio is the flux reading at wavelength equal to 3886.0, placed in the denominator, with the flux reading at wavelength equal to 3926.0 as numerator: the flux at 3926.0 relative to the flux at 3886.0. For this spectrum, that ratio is 1.45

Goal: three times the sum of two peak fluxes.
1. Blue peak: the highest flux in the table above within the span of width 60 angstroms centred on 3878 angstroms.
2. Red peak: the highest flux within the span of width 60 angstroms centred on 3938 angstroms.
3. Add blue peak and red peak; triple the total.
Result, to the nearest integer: 133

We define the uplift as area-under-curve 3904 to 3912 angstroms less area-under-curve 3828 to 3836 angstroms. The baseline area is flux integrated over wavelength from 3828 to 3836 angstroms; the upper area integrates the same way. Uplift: 51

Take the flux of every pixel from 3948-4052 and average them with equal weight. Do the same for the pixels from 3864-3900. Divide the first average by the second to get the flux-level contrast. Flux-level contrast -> 1.01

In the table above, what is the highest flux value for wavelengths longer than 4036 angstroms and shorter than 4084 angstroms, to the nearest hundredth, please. 21.04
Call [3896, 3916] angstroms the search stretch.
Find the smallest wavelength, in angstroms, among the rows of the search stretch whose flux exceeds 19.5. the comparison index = 3902.0 angstroms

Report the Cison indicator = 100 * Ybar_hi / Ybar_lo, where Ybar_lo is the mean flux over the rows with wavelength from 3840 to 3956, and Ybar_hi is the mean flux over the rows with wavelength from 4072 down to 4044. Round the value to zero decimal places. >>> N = 102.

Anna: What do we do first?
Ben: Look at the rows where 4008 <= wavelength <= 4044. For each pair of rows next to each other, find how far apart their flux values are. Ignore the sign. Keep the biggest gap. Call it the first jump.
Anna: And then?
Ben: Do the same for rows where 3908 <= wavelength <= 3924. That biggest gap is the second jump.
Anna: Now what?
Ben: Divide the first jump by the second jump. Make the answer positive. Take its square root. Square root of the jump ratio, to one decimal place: 1.3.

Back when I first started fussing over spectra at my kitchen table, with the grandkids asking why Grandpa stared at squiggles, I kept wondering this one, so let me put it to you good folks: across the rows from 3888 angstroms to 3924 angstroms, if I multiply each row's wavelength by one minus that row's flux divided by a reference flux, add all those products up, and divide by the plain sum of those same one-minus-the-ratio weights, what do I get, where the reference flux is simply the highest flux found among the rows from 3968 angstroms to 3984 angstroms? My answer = 3912.6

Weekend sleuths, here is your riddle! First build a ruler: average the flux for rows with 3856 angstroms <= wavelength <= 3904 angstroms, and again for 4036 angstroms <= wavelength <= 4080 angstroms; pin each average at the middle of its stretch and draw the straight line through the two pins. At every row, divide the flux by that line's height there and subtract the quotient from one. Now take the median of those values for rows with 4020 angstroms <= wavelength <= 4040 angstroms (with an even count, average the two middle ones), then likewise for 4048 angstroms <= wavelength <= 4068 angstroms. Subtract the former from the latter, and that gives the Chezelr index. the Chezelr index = 0.043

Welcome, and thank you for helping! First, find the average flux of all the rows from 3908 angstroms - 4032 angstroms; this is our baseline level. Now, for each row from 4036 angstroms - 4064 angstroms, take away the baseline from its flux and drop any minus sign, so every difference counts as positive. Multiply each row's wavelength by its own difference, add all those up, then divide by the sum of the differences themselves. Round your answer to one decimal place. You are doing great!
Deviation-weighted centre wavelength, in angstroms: 4046.4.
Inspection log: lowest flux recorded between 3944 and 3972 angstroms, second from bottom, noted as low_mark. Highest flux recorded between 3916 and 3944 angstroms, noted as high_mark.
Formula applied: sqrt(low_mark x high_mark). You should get 18.2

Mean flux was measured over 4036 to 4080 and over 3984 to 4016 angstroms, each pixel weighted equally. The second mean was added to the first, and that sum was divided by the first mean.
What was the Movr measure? 2.02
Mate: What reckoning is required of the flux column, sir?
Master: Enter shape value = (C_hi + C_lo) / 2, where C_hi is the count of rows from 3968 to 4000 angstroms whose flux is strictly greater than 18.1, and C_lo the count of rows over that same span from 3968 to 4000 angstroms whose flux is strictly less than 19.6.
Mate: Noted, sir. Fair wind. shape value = 4.5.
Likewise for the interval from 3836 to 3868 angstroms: 5.5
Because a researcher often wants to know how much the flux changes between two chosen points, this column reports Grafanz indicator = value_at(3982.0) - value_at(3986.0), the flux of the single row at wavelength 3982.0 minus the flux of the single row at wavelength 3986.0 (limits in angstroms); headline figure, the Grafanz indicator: -3.0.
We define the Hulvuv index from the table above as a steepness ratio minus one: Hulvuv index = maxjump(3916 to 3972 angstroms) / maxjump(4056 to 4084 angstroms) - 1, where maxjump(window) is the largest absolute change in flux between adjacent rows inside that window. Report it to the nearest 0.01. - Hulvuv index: 1.39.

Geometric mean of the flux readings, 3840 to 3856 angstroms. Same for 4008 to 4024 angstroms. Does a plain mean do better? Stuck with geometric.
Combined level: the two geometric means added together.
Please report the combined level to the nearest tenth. 38.5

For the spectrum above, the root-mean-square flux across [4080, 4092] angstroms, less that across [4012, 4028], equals -1.6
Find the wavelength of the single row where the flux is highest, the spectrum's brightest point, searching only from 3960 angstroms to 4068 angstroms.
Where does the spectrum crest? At 3994.0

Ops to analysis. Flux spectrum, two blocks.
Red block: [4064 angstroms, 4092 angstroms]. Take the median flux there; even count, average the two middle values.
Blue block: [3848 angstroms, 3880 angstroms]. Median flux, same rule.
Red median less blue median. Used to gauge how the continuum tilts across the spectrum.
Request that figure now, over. -1.9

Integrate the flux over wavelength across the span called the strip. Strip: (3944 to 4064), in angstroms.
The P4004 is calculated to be 2232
